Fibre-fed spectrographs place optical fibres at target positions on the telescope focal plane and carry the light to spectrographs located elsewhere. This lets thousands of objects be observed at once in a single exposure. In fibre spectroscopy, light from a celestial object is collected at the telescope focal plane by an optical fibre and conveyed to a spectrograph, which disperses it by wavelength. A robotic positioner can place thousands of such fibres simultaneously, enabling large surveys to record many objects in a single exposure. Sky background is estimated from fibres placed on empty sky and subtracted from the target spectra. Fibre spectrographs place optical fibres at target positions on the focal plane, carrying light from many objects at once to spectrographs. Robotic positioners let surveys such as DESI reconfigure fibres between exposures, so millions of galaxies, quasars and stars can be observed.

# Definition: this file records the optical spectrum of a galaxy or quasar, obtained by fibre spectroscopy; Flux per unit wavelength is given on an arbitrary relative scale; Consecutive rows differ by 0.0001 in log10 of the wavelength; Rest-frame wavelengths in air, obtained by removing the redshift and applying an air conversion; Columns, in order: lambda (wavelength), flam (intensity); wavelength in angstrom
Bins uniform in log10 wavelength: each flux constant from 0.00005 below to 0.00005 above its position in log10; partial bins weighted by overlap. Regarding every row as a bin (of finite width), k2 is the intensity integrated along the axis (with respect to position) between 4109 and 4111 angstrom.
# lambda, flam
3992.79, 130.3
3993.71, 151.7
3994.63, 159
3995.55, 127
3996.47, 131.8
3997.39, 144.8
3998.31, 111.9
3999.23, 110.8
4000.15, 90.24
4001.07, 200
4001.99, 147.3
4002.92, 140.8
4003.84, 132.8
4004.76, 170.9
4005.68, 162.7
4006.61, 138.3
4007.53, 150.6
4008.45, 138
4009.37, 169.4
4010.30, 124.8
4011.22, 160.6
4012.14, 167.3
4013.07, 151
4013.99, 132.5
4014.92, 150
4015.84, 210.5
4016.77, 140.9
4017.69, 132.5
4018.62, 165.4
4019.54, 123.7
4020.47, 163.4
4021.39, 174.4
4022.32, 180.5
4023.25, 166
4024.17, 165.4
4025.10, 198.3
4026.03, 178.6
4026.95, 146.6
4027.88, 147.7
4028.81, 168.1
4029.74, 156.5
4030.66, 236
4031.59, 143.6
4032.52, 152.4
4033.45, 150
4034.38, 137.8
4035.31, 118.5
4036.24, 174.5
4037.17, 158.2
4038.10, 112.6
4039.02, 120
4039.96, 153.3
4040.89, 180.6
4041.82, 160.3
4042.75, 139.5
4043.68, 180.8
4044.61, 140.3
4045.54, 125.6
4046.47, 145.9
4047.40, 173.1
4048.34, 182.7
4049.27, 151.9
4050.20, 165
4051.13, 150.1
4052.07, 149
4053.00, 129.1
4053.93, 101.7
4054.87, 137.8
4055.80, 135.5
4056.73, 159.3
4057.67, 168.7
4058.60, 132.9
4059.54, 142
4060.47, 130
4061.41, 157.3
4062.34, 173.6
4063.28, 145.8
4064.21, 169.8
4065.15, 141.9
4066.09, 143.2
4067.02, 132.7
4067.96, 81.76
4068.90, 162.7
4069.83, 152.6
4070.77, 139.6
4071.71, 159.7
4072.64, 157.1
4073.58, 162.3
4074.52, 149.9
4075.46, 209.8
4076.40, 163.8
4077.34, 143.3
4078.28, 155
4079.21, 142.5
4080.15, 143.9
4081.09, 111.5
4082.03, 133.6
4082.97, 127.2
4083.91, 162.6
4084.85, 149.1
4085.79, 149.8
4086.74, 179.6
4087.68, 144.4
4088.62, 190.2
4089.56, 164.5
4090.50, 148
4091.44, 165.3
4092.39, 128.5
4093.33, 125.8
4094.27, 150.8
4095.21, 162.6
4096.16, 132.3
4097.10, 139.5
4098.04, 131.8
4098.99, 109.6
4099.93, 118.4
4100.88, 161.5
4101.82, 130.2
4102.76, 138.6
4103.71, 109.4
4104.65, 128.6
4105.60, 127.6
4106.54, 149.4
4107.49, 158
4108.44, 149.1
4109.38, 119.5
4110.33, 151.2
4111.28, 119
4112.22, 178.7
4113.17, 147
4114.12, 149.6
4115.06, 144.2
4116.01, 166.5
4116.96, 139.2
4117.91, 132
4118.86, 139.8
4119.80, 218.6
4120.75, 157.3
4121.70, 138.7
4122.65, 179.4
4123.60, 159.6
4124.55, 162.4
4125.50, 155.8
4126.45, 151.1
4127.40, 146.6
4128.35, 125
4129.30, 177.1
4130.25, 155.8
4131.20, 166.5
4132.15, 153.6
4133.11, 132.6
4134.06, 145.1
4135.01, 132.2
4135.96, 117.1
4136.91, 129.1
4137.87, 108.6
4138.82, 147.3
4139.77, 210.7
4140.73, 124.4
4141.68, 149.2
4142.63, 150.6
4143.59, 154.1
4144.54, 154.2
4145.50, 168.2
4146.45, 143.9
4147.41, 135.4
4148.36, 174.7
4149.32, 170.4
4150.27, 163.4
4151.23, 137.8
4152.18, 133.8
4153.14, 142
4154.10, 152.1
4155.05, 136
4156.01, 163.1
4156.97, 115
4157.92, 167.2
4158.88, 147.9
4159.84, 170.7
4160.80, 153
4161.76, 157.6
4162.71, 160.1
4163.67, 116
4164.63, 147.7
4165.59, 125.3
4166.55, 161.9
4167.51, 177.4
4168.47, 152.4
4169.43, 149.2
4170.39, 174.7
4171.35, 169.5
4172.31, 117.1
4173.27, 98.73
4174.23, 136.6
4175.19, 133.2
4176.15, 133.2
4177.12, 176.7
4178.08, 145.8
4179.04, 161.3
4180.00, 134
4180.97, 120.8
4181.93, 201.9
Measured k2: 268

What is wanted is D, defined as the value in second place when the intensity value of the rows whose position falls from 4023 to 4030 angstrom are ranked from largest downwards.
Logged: 178.6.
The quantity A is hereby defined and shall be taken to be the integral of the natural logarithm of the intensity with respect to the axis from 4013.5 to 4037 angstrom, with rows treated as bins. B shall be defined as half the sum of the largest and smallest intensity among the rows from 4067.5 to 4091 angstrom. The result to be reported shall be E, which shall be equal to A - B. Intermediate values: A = 119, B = 146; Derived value -27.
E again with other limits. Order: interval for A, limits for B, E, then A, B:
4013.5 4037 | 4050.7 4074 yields -9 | 119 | 128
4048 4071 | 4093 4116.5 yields -30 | 114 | 144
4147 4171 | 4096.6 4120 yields -44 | 120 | 164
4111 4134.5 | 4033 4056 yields -24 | 118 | 142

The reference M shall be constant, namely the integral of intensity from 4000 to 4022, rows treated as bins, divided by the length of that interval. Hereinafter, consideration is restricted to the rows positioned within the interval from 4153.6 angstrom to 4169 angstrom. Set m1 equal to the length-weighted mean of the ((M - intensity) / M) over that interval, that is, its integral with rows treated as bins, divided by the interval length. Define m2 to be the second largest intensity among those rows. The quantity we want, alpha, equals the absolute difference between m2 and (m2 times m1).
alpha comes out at 168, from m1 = 0.02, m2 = 170.7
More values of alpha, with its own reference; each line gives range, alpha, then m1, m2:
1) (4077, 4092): 177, 0.01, 179.6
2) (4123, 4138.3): 158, 0.05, 166.5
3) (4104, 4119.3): 156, 0.06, 166.5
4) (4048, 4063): 168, 0.03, 173.6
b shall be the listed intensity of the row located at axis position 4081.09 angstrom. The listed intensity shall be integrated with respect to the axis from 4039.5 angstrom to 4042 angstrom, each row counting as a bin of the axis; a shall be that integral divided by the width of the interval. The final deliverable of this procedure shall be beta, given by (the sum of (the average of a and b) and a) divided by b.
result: 2.72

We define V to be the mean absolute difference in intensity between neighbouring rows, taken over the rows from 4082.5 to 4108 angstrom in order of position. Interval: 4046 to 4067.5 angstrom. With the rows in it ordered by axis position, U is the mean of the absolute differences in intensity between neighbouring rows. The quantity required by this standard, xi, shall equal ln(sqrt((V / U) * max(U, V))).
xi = 1.56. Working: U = 19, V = 20.6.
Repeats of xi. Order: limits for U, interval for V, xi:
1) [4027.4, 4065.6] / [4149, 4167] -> 1.55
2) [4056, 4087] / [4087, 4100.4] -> 1.49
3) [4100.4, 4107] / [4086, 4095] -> 1.79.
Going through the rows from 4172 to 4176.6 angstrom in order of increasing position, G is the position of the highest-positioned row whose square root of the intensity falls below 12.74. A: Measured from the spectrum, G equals 4176.15 angstrom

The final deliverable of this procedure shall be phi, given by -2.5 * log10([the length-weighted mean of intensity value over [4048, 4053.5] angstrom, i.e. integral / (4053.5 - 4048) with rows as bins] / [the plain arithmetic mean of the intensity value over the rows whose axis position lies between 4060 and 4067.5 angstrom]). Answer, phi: -0.03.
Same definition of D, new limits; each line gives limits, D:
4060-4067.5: 169.8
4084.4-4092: 179.6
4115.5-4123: 179.4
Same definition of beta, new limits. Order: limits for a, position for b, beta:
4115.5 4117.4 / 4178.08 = 2.07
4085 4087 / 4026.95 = 2.14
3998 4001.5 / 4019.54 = 2.06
